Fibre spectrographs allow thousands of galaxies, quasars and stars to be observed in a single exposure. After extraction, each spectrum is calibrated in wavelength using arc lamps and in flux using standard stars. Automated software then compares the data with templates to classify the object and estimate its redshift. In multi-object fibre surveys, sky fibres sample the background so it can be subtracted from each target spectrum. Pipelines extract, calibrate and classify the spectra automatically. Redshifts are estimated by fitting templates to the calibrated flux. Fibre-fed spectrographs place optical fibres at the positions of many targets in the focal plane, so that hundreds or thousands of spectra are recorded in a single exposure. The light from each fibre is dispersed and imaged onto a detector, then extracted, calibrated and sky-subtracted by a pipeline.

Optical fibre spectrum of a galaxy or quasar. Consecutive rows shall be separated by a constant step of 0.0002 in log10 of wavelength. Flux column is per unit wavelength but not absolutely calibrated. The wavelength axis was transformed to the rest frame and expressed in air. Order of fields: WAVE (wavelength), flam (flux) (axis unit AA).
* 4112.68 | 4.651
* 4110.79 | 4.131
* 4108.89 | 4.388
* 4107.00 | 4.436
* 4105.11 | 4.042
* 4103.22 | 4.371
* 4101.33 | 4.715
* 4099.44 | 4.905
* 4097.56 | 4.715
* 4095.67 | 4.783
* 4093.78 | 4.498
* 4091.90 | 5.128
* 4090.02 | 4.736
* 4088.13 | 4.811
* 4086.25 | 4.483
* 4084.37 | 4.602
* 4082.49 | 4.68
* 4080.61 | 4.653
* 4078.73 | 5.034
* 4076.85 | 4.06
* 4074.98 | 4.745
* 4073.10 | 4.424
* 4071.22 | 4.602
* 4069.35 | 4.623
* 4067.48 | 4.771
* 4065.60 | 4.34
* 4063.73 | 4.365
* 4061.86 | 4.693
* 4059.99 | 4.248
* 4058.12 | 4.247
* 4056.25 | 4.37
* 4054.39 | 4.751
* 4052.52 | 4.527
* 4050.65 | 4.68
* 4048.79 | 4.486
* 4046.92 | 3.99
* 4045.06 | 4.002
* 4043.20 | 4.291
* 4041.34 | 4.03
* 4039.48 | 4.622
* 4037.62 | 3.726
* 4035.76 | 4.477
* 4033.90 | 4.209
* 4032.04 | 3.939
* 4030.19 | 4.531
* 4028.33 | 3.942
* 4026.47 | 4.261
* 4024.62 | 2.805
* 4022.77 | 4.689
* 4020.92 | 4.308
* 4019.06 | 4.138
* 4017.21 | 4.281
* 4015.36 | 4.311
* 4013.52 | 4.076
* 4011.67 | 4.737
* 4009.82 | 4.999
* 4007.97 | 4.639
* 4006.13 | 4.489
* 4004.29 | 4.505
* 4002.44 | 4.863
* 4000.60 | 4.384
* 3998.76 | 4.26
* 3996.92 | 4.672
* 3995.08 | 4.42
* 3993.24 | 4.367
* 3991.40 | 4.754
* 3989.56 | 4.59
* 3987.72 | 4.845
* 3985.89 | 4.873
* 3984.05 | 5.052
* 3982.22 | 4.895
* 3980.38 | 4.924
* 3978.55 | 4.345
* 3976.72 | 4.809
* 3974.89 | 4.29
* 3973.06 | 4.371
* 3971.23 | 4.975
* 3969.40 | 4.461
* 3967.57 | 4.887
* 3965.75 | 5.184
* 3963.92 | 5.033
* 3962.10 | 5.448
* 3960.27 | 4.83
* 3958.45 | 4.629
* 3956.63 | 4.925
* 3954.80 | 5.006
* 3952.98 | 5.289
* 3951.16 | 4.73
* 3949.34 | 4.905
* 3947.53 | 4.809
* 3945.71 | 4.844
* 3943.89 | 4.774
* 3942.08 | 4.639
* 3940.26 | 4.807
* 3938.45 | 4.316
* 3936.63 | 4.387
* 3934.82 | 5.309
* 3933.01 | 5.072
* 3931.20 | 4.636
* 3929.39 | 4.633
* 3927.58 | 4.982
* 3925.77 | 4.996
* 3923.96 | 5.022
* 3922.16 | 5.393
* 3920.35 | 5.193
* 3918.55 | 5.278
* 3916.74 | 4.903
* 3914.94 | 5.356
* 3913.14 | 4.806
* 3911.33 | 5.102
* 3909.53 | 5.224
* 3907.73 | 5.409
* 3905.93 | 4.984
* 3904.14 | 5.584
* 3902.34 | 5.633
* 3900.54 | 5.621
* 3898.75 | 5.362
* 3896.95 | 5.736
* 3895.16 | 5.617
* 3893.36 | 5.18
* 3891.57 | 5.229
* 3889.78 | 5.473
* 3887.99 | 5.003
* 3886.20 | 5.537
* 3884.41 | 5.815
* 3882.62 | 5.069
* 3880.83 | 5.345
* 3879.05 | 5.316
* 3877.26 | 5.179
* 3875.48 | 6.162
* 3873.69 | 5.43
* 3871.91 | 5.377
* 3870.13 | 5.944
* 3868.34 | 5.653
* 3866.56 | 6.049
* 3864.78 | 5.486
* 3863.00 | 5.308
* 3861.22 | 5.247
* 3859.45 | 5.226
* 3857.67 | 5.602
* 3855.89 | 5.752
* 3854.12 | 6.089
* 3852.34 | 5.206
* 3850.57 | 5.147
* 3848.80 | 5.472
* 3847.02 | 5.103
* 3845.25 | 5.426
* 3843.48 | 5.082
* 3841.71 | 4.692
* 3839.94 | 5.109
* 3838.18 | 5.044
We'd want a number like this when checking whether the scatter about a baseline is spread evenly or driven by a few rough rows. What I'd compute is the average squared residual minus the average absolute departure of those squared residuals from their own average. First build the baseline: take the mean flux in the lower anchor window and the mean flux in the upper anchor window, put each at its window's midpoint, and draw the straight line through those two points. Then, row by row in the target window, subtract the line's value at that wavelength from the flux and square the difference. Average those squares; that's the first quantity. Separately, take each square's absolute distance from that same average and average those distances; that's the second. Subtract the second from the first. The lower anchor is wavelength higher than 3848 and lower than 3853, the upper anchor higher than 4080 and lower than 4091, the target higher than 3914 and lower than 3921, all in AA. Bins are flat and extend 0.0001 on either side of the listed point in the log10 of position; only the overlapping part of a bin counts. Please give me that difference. 0.021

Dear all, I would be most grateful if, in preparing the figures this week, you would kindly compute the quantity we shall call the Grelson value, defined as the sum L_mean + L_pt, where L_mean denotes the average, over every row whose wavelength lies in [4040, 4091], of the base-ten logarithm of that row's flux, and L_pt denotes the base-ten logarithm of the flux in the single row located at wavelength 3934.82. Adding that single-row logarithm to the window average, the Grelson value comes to 1.38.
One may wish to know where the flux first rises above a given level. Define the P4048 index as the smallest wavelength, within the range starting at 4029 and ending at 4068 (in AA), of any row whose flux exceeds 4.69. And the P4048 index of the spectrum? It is 4054.39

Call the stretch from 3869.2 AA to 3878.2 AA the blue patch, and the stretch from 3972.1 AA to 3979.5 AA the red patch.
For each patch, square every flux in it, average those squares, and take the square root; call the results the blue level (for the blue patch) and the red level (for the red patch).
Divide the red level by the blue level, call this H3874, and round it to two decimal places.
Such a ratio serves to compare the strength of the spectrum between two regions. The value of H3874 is 0.79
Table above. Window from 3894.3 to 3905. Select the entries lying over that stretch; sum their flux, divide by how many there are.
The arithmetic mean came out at 5.59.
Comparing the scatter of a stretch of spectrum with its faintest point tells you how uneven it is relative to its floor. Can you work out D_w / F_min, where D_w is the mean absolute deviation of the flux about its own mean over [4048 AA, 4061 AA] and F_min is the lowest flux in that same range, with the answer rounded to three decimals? 0.037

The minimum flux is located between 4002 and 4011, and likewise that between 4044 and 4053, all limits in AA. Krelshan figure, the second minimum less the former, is -0.50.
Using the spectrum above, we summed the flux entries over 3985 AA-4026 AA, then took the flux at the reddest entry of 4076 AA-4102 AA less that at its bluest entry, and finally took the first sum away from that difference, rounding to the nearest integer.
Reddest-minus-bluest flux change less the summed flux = -97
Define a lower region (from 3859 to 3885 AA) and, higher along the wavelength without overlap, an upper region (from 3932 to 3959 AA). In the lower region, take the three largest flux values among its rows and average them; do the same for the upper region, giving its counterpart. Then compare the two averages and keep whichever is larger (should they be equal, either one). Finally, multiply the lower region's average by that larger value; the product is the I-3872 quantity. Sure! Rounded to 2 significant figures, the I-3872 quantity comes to 37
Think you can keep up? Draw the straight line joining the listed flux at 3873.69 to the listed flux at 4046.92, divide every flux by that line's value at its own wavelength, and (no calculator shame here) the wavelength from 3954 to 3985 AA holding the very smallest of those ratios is 3974.89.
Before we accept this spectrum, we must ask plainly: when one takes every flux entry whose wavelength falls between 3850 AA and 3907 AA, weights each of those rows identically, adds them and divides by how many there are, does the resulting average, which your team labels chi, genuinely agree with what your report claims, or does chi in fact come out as 5.5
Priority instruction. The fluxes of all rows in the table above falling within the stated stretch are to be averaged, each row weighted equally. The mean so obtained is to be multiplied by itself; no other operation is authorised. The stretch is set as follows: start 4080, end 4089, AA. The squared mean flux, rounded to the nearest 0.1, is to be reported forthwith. 21.6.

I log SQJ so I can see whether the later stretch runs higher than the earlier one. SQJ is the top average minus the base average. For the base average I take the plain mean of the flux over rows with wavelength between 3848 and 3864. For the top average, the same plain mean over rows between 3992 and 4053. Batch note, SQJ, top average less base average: -1.1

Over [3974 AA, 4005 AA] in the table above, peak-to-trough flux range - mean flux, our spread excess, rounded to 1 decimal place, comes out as -3.8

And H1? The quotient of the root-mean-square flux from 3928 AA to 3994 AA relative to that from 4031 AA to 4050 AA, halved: 0.57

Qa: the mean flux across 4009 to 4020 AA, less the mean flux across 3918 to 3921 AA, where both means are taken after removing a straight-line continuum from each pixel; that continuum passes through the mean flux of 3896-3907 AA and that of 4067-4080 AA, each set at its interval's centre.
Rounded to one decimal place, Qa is -0.3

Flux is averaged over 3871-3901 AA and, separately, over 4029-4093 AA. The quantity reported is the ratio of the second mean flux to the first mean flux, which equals 0.82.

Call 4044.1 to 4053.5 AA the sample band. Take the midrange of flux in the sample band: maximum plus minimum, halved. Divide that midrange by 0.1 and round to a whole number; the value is 43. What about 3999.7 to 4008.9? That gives 46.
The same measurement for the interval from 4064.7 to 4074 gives 46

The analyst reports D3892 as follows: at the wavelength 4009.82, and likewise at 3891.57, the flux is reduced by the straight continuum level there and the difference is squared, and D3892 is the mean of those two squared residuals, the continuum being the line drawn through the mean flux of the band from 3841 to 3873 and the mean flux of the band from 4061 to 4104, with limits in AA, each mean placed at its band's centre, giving 0.009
